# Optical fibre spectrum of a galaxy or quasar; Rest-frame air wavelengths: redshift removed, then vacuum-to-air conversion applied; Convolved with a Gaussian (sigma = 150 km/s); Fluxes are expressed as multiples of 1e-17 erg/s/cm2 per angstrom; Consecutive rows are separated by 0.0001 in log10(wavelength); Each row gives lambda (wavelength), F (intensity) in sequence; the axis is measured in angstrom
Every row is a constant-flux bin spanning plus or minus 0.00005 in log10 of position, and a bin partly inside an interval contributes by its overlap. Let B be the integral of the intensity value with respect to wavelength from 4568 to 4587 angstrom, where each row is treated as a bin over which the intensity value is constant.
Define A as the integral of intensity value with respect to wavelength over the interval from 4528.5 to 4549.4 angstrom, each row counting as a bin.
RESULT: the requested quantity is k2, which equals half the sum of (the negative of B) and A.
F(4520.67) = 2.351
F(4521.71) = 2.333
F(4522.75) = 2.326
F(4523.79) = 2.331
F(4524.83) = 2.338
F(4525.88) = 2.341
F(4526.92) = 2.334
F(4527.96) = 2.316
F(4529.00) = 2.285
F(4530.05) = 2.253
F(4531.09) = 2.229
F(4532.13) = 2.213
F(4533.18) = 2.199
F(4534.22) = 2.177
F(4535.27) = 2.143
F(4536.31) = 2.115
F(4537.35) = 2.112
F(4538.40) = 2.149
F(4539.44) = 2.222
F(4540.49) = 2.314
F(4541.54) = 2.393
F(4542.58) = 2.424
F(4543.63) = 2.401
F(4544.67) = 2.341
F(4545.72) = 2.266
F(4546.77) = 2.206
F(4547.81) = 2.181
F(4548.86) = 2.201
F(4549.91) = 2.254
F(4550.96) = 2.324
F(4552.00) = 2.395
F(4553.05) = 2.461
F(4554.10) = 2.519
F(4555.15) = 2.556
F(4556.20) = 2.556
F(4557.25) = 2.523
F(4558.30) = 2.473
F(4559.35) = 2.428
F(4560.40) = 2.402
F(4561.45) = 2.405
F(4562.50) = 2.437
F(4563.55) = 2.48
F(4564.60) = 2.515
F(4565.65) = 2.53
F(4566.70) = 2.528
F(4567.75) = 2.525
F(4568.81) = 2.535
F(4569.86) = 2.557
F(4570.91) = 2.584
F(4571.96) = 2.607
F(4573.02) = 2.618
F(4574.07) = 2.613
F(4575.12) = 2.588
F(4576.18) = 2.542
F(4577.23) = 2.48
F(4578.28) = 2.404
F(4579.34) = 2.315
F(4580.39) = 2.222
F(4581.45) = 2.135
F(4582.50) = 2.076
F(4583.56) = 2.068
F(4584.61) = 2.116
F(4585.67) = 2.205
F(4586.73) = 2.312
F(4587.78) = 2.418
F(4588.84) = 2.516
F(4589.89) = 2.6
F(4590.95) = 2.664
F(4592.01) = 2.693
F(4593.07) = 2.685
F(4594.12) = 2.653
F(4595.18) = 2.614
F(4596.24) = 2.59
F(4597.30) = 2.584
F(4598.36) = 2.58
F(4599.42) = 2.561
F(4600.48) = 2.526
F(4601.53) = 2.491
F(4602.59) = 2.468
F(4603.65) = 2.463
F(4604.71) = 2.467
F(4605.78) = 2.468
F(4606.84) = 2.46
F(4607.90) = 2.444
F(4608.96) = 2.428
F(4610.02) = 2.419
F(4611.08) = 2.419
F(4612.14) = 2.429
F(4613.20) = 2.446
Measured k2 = 1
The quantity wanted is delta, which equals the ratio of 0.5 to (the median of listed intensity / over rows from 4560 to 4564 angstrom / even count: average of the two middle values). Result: 0.207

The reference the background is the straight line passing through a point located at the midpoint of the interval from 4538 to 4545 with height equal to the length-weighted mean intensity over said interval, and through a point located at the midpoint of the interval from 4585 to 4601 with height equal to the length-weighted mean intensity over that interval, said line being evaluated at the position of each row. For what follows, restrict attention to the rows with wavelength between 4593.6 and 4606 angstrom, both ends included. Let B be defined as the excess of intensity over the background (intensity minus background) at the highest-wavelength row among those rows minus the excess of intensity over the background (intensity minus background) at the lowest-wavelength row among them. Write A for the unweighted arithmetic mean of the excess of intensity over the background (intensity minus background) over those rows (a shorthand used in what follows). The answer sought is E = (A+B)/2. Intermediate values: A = -0.03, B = -0.23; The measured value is -0.13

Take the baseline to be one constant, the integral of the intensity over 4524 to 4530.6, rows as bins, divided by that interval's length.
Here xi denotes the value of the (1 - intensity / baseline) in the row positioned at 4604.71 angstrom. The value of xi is -0.068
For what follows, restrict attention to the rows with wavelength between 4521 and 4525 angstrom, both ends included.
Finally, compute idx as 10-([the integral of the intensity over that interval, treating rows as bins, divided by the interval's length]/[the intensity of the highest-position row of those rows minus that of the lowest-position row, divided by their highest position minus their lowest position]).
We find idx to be -1447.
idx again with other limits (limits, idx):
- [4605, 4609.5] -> 205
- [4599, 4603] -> 96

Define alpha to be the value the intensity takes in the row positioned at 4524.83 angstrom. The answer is 2.338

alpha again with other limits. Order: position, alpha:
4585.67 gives 2.205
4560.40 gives 2.402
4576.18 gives 2.542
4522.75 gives 2.326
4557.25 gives 2.523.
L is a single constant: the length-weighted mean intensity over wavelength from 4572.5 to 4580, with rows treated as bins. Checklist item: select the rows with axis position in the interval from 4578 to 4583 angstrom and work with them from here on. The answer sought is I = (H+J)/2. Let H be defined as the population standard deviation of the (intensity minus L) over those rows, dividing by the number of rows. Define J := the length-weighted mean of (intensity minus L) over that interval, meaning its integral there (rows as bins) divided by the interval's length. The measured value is -0.08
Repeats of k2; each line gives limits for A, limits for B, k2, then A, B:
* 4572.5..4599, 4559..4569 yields 20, 65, 25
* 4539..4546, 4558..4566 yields -2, 16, 20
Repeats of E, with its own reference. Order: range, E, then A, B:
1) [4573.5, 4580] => -0.15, 0.02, -0.32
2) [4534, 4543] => 0.06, -0.08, 0.21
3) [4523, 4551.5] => -0.08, -0.05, -0.12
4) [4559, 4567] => 0.06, 0.05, 0.07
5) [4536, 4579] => 0.07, 0.03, 0.11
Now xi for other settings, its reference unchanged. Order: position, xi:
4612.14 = -0.051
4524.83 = -0.012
